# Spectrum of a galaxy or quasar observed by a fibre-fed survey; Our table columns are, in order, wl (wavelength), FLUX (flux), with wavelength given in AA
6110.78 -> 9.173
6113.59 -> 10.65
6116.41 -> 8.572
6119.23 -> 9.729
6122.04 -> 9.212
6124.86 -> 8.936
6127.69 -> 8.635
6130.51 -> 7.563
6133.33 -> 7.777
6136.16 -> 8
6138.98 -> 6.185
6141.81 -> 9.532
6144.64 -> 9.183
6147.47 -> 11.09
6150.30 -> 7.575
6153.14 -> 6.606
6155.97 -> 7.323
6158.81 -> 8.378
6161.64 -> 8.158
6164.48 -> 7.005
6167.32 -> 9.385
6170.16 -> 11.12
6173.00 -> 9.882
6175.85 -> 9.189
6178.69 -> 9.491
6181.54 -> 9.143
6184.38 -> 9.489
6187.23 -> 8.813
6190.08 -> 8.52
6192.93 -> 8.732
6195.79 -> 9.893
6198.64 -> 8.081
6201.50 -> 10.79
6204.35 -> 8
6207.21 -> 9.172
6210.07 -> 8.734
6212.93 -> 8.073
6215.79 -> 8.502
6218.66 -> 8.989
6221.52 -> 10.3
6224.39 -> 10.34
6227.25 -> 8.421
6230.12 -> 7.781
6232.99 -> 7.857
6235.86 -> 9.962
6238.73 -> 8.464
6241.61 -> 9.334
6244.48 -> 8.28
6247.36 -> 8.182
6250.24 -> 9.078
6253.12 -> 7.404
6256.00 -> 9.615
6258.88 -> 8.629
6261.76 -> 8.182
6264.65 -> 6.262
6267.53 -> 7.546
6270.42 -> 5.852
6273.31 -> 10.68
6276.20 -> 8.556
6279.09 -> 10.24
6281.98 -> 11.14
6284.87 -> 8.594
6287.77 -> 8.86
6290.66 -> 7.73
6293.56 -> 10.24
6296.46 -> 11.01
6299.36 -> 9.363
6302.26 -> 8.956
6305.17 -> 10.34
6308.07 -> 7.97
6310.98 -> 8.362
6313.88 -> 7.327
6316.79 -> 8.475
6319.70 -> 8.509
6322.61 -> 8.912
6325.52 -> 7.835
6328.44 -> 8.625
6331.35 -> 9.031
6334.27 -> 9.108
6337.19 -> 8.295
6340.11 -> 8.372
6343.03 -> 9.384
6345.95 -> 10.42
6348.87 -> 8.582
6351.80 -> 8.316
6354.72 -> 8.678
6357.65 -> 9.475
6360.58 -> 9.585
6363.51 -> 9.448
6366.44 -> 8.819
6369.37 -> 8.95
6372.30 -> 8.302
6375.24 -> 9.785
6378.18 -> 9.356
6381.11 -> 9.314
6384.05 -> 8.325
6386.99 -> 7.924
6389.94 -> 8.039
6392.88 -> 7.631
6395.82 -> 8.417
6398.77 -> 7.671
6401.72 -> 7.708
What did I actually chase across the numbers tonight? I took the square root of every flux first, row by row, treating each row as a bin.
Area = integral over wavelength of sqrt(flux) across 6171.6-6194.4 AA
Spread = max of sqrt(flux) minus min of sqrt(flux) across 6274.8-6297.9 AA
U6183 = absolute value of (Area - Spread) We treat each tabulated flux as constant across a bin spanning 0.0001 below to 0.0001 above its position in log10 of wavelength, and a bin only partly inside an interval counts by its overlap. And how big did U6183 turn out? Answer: 68.4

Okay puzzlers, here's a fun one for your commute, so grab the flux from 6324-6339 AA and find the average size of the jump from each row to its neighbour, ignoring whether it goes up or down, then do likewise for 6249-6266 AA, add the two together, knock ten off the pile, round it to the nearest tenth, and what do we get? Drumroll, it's -8.0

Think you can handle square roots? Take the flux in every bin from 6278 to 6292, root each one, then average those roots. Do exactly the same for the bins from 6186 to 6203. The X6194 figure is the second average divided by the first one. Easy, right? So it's 0.99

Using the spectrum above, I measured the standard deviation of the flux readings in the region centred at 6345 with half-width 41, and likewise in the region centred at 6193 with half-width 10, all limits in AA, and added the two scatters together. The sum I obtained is 1.6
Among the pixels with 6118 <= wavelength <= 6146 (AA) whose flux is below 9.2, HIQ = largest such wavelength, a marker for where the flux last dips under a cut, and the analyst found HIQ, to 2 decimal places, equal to 6144.64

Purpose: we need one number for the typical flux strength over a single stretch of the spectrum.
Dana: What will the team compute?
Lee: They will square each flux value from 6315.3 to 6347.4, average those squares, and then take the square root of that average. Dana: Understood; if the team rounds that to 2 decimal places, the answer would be 8.84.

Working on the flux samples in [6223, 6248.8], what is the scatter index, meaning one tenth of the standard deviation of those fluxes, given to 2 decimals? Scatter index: 0.09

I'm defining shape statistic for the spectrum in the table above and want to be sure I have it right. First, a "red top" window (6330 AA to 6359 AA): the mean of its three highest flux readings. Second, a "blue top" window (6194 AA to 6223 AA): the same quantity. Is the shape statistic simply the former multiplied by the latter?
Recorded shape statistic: 101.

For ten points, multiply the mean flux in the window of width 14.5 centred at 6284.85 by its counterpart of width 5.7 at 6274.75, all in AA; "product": 90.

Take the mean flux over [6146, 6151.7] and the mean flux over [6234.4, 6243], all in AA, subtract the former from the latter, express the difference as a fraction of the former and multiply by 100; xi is -1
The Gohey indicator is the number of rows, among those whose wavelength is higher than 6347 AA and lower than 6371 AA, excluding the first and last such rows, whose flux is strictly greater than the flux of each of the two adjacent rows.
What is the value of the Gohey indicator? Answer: 1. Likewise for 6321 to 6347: 1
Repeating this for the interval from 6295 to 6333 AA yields 3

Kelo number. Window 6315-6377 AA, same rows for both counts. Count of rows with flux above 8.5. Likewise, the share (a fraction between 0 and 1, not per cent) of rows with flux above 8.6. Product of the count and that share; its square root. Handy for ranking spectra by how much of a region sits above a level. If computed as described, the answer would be 3.05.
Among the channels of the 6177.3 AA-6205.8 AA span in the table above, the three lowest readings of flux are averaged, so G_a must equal 8.2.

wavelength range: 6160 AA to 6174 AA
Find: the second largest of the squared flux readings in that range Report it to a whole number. 98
